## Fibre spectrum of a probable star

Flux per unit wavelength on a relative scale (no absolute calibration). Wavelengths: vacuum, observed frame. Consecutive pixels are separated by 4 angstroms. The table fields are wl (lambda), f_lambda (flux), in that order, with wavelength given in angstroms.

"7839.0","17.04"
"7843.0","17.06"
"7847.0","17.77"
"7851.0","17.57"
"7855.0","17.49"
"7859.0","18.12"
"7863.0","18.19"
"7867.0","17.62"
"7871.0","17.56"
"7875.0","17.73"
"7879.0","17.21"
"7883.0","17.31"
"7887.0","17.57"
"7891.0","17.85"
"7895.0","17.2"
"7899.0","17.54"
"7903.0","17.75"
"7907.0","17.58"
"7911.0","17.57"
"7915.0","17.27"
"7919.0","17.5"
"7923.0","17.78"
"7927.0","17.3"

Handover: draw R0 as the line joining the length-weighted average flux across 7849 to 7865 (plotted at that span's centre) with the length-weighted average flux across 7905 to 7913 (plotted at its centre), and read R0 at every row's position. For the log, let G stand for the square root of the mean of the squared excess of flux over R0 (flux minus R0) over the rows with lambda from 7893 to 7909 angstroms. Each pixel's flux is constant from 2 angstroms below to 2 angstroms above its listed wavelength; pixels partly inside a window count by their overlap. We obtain 0.24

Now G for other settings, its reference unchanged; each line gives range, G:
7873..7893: 0.31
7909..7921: 0.16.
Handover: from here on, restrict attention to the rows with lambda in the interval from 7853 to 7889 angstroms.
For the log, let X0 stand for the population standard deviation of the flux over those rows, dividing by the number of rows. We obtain 0.31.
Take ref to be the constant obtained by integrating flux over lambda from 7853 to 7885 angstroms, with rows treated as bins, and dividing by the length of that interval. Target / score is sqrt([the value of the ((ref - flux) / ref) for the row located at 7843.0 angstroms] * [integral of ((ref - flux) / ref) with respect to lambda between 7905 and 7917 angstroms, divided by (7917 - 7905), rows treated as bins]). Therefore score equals 0.019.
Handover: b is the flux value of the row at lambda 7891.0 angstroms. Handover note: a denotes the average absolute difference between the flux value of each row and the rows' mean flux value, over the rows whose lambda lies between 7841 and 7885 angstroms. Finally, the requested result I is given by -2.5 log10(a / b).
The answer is 4.60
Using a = 0.26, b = 17.85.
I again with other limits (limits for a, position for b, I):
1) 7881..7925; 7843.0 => 5.08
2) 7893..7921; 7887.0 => 5.22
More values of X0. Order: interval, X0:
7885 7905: 0.22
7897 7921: 0.14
